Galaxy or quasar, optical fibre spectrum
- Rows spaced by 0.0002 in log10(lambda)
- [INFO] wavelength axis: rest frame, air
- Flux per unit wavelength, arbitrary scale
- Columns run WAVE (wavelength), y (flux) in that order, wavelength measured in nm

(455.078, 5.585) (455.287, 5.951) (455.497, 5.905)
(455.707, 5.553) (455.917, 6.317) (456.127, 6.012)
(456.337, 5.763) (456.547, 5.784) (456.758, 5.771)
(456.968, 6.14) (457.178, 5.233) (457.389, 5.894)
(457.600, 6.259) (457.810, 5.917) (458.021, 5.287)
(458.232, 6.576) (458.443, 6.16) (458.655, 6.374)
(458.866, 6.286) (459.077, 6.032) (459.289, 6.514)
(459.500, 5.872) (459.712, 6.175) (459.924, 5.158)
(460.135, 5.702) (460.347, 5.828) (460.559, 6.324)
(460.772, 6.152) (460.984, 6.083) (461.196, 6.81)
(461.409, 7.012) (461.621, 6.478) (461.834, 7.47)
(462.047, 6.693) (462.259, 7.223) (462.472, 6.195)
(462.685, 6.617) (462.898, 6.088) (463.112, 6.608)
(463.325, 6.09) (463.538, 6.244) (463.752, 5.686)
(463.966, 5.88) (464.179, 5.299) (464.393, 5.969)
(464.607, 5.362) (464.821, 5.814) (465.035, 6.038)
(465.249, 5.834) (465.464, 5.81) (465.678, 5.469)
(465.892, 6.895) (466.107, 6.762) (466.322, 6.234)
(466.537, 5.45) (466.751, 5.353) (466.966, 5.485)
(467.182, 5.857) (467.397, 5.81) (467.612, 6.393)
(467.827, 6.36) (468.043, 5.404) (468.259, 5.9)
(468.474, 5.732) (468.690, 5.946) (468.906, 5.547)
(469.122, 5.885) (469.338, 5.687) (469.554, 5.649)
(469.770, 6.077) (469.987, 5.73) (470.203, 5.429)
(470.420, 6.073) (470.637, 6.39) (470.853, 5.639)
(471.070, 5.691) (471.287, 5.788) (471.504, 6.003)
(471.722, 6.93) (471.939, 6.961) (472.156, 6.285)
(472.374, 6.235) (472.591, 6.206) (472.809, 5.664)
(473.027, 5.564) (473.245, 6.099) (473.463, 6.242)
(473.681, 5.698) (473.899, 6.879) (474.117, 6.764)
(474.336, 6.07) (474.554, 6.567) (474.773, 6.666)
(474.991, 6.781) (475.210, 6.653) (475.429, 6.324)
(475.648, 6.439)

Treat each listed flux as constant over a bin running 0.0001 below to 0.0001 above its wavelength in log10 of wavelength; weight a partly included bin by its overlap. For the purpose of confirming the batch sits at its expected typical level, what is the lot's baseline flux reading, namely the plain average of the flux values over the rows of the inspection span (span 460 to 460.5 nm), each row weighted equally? 5.8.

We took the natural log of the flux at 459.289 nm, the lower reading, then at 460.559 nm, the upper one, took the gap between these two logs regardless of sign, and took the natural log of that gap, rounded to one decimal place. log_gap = -3.5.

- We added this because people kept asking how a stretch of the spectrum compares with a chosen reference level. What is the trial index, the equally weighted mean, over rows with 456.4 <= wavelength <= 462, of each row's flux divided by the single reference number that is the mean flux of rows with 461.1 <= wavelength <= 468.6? 1.00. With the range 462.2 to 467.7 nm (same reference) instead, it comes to 0.98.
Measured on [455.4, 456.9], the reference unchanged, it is 0.96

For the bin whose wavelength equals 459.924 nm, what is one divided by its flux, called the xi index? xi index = 0.19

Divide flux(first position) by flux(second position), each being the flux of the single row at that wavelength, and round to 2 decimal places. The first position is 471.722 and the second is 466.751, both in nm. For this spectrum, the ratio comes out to 1.29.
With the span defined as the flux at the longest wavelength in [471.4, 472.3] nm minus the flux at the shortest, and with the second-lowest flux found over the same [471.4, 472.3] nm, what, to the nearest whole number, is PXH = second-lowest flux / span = 22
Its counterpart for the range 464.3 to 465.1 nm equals 84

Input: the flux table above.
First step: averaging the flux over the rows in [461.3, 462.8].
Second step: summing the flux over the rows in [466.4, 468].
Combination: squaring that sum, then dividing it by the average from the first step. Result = 243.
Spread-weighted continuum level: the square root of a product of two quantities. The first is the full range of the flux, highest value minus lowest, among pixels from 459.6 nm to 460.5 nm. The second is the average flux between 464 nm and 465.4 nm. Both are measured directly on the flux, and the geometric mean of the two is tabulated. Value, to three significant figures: 2.41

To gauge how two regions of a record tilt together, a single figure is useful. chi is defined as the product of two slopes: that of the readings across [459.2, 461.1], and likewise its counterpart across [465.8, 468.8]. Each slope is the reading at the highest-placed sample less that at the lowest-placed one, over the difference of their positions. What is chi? 0.086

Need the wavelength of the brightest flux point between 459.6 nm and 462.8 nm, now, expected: 461.834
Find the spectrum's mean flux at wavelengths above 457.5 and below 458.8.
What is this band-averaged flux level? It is 6.10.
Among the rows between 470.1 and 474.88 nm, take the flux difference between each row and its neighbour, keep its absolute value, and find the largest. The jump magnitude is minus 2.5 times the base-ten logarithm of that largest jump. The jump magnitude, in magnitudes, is -0.18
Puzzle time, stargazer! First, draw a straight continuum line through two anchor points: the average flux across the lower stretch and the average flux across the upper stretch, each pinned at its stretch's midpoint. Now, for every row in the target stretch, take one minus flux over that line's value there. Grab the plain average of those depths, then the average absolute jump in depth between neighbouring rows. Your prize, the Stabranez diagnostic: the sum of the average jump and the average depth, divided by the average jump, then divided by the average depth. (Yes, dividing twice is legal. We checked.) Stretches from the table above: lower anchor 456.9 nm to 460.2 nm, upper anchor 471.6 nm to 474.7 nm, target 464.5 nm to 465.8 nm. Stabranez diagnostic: 40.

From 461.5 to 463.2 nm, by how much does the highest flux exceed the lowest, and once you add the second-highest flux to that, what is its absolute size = 8.6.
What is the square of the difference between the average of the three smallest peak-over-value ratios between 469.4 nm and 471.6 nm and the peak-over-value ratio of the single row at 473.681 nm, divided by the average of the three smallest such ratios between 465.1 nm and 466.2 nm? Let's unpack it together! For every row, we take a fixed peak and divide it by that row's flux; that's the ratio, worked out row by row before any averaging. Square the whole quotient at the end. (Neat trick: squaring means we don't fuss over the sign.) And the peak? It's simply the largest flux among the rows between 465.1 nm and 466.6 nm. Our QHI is 0.0077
